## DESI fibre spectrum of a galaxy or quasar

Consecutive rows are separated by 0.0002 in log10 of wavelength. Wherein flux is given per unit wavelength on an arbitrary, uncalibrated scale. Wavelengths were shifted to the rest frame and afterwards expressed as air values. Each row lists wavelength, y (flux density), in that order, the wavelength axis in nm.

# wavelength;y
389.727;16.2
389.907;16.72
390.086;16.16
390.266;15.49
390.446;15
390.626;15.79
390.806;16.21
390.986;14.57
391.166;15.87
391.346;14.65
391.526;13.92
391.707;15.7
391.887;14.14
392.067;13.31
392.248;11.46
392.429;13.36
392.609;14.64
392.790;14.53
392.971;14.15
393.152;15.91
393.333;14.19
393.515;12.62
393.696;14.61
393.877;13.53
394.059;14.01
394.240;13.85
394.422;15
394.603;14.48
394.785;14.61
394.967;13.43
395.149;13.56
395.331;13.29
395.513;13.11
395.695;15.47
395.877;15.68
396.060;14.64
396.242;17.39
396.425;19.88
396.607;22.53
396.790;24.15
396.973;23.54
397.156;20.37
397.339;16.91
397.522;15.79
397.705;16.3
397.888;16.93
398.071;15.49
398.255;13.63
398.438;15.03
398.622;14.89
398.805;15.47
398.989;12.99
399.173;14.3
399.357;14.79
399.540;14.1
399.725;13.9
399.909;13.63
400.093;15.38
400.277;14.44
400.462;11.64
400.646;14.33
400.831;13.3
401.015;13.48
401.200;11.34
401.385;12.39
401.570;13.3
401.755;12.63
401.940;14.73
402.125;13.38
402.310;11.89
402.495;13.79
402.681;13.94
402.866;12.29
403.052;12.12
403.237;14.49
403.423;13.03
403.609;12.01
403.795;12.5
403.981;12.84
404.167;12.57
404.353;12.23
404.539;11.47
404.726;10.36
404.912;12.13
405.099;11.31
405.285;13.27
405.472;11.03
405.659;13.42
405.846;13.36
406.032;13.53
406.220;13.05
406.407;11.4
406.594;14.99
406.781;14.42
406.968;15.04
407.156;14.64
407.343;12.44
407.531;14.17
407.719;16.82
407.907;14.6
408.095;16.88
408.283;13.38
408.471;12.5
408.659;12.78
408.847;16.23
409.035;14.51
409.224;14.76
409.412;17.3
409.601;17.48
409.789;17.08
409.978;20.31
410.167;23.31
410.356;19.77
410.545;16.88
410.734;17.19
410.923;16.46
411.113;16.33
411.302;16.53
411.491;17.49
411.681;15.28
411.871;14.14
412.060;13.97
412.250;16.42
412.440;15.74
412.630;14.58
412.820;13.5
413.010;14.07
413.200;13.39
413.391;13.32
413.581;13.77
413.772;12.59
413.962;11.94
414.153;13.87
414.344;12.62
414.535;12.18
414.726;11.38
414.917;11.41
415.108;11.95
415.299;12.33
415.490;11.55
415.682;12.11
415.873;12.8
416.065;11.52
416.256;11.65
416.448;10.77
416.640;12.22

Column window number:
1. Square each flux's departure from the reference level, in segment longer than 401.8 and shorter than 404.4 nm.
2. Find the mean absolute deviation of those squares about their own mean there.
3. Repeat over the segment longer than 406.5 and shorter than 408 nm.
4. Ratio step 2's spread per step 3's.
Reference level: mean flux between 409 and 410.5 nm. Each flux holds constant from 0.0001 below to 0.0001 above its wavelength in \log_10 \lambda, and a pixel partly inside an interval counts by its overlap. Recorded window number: 1.4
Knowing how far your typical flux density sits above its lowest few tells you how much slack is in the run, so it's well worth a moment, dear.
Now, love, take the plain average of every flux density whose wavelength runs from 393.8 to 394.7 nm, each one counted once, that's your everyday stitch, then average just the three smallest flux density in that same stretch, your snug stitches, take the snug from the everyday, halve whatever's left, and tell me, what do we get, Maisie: 0.19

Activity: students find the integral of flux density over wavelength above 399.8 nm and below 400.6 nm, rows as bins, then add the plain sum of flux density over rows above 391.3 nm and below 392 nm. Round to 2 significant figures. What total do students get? 69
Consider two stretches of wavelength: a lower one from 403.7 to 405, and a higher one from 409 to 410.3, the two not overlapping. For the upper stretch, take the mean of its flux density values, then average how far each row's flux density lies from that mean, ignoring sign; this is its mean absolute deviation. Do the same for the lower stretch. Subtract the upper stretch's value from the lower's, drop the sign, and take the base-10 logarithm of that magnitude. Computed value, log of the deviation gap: 0.2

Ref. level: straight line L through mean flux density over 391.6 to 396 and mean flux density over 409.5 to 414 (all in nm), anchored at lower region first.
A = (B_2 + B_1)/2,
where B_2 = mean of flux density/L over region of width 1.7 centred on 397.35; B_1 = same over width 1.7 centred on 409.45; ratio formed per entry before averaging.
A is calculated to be 1.21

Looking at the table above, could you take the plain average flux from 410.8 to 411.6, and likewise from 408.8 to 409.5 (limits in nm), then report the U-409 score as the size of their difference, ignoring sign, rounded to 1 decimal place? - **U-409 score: 1.0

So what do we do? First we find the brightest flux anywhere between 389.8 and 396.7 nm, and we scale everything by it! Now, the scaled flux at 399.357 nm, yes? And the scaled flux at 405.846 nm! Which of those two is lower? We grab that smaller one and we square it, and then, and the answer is 0.35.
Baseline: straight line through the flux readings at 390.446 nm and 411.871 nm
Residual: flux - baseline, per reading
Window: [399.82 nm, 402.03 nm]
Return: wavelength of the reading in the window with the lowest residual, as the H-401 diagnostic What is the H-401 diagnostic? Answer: 401.200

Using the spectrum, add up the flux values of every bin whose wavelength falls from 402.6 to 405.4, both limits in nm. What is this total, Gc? 187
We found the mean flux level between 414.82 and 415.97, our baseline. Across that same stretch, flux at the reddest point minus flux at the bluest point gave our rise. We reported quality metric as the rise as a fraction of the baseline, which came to 0.12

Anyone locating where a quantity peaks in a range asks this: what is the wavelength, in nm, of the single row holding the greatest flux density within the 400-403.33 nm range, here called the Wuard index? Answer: 400.093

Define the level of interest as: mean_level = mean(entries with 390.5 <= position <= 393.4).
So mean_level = 14.5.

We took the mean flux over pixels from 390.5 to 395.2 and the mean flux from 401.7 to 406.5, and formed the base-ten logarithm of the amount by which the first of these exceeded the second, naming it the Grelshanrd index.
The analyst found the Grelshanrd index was 0.22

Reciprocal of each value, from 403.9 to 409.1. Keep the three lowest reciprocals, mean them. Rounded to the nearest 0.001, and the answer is 0.060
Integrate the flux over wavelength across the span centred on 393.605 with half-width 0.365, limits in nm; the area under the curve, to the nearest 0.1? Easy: 10.0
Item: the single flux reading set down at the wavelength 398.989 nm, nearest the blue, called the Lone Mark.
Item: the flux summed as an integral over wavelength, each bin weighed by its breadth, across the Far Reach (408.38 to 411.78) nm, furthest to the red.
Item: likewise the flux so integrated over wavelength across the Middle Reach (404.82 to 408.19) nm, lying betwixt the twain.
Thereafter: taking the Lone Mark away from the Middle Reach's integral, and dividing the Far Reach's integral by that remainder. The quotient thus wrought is 1.72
